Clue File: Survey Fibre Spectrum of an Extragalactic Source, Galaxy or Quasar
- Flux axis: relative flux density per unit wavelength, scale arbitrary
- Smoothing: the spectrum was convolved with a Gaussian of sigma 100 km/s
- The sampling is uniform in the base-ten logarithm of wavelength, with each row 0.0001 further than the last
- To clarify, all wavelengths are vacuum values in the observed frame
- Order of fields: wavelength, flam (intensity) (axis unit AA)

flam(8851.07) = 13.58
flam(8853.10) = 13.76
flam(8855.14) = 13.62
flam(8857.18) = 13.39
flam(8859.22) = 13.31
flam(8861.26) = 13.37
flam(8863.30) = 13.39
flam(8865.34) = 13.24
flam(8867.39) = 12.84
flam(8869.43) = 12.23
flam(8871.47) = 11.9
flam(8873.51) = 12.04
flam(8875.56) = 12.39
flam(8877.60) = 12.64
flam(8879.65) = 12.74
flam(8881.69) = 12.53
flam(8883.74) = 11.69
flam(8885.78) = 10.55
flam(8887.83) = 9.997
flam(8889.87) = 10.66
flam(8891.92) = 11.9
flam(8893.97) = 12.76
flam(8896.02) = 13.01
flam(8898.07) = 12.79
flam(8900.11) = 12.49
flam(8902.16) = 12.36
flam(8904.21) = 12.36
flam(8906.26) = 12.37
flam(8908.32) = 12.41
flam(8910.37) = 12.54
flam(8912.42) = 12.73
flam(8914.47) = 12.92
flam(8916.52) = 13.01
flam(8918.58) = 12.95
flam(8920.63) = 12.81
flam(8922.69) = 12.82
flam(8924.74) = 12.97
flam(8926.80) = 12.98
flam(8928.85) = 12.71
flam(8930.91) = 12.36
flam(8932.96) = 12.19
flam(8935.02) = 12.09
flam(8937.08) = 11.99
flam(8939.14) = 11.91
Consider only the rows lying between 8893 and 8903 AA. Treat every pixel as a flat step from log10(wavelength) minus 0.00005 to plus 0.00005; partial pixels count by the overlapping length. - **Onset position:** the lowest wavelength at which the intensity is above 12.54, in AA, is 8893.97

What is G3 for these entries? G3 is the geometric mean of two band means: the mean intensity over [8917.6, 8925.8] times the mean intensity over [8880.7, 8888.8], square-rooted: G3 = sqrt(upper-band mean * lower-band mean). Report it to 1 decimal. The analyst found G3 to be 12.0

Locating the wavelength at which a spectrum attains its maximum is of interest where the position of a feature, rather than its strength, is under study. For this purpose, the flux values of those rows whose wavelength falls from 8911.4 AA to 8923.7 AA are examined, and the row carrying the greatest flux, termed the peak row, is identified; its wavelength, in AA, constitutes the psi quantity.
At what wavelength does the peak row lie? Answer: 8916.52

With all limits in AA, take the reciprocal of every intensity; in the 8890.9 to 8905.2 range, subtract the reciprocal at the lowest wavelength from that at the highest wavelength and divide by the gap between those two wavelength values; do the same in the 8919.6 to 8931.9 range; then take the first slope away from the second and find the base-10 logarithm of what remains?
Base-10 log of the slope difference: -3.27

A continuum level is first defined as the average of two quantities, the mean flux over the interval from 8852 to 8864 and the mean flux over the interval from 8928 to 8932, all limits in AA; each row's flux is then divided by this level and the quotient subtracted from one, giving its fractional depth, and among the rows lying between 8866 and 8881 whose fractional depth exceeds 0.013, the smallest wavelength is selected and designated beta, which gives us 8869.43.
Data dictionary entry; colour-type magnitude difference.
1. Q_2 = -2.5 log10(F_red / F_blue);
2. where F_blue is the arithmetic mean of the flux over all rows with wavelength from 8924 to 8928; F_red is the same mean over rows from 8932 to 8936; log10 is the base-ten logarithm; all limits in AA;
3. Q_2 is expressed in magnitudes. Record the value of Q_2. 0.07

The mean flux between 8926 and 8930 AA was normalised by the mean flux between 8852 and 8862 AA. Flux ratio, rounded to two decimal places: 0.95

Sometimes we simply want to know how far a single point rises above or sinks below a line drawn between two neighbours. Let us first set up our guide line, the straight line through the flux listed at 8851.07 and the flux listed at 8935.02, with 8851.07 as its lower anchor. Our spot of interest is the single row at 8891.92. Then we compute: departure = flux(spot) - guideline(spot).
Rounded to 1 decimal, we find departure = -1.0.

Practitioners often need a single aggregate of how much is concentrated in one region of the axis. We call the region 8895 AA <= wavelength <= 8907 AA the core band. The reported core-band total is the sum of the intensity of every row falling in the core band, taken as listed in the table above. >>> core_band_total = 75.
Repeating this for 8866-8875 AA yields 49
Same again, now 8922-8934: 76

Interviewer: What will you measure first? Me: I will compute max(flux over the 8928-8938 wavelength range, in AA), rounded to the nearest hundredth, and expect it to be 12.71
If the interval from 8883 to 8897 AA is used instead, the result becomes 13.01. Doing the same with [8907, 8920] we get 13.01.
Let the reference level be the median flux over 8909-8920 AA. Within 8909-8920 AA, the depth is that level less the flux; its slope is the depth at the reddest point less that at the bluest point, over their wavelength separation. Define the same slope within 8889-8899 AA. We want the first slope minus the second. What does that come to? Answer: 0.21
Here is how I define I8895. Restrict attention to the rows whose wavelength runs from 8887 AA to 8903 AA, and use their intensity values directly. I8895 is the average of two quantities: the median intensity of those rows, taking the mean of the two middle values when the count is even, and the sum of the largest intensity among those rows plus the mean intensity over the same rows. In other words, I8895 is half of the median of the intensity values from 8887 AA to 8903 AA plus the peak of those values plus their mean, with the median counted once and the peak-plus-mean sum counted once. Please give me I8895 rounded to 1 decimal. 18.7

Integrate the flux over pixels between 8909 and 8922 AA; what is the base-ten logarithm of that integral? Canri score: 2.2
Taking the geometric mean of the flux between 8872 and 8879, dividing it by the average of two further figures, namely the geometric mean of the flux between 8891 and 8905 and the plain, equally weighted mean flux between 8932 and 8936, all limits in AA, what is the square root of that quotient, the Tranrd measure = 1.00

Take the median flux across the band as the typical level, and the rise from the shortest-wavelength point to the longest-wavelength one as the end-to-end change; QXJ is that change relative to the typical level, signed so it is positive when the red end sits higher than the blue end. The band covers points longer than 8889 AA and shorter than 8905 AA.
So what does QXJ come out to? 0.137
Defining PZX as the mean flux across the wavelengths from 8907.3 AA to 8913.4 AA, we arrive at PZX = 12.6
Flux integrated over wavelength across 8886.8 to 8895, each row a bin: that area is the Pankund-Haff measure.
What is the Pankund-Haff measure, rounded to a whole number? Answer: 93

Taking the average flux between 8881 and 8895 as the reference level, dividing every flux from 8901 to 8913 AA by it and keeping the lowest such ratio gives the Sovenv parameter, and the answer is 1.08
